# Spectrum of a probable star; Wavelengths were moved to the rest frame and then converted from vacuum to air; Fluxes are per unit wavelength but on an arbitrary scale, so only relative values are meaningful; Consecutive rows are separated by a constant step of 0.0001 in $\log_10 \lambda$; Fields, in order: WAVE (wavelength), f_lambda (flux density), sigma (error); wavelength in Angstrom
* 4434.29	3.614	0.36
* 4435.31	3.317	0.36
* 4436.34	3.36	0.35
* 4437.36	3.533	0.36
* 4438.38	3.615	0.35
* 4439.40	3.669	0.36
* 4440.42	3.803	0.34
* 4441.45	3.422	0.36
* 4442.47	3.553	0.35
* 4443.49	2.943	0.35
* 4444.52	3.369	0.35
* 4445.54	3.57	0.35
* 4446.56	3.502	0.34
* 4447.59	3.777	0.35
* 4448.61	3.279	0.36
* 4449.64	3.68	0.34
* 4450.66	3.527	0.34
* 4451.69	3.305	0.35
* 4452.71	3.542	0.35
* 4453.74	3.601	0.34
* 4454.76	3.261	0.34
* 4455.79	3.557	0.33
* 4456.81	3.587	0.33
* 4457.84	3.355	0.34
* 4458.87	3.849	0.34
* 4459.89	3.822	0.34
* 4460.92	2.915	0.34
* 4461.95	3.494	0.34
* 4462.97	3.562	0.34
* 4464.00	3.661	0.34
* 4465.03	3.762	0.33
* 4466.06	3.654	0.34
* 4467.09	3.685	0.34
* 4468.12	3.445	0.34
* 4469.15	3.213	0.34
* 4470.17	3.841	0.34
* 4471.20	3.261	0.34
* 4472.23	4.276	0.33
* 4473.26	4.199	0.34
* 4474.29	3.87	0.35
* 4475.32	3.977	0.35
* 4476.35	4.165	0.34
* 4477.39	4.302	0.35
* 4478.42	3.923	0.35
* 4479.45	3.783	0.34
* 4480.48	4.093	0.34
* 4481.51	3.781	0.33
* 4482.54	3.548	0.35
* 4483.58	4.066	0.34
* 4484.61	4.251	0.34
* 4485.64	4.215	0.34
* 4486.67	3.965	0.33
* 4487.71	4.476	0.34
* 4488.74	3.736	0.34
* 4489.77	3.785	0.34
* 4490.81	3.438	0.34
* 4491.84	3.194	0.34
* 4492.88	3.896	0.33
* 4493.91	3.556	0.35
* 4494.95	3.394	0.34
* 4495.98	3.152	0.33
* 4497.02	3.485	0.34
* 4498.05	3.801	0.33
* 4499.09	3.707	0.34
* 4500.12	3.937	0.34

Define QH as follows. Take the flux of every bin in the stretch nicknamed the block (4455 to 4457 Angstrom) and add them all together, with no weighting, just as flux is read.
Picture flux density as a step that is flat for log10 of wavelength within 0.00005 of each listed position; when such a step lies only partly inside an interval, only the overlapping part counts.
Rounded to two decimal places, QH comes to 7.14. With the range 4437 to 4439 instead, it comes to 7.15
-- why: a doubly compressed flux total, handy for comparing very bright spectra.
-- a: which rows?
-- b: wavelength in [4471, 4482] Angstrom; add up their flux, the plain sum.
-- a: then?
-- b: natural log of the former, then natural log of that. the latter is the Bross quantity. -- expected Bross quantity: 1.33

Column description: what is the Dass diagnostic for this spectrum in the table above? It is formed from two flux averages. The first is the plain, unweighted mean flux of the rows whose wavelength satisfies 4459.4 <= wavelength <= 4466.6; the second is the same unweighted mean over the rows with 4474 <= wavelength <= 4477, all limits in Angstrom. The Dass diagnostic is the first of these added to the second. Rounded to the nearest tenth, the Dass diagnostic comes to 7.6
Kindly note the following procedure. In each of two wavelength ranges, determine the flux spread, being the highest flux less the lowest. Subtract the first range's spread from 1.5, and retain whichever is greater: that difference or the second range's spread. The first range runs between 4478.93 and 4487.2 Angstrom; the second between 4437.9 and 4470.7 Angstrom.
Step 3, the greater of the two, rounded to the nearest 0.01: 0.93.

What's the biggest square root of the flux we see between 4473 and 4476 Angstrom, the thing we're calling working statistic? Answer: 2.05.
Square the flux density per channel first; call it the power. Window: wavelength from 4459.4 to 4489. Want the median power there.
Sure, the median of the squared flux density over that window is 14.6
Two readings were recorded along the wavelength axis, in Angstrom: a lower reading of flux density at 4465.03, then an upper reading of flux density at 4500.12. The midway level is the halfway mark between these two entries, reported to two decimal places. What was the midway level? 3.85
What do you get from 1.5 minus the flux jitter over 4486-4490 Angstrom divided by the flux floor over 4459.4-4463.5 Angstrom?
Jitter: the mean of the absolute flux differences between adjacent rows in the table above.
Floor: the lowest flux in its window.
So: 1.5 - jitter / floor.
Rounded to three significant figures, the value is 1.35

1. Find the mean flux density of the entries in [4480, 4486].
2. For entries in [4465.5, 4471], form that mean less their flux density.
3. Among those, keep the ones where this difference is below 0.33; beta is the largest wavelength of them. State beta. 4470.17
